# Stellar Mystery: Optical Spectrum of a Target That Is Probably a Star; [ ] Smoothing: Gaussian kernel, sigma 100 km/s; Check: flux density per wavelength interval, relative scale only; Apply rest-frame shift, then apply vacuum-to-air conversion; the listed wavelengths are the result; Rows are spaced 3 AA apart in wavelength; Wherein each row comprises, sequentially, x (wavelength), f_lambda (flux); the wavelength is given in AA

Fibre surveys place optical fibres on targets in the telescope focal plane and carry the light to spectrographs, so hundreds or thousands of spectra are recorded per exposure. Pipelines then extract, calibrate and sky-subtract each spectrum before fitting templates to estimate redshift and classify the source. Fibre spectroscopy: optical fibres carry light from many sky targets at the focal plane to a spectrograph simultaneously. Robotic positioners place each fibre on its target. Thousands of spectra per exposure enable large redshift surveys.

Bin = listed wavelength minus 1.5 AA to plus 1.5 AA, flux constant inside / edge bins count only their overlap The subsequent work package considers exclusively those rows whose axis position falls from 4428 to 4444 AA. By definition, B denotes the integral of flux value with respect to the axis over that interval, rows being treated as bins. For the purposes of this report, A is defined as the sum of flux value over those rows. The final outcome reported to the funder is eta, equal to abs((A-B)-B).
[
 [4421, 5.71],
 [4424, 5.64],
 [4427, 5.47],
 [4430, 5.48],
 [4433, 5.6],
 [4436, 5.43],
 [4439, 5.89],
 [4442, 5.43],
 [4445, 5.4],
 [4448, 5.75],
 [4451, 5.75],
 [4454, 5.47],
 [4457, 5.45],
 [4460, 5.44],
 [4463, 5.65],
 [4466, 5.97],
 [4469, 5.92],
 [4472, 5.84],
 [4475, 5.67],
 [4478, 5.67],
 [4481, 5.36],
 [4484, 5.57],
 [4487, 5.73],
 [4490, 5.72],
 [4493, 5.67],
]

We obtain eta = 150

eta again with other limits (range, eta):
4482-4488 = 56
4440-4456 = 150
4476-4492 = 152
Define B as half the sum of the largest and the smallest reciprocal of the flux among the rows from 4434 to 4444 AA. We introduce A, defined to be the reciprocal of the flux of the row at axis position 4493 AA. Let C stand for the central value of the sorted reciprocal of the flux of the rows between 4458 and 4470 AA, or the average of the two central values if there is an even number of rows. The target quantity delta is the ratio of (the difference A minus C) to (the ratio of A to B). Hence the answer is 0.0034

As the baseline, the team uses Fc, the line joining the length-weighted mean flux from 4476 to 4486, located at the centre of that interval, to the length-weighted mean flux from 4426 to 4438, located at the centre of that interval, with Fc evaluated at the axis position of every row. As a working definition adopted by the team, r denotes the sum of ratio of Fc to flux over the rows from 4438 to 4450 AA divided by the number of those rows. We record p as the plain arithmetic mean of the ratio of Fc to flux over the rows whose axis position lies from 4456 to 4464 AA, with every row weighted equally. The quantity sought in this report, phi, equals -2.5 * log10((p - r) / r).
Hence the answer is 4.24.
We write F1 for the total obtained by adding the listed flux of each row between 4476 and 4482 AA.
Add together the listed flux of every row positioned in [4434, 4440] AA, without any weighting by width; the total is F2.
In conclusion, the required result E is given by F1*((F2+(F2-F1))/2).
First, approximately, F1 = 11.0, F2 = 11.3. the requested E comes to 64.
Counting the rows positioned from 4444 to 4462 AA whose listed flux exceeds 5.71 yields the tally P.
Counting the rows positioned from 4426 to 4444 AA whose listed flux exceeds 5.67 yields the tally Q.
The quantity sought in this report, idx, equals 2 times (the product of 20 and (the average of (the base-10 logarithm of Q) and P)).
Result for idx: 40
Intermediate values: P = 2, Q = 1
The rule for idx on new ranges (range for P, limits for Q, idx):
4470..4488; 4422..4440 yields 40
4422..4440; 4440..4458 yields 26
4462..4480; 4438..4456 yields 70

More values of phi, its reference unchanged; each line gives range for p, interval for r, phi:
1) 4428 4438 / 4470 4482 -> 4.43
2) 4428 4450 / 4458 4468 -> 4.40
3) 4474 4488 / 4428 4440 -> 5.55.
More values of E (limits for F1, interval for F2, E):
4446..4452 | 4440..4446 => 58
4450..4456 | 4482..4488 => 64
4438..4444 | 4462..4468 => 67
